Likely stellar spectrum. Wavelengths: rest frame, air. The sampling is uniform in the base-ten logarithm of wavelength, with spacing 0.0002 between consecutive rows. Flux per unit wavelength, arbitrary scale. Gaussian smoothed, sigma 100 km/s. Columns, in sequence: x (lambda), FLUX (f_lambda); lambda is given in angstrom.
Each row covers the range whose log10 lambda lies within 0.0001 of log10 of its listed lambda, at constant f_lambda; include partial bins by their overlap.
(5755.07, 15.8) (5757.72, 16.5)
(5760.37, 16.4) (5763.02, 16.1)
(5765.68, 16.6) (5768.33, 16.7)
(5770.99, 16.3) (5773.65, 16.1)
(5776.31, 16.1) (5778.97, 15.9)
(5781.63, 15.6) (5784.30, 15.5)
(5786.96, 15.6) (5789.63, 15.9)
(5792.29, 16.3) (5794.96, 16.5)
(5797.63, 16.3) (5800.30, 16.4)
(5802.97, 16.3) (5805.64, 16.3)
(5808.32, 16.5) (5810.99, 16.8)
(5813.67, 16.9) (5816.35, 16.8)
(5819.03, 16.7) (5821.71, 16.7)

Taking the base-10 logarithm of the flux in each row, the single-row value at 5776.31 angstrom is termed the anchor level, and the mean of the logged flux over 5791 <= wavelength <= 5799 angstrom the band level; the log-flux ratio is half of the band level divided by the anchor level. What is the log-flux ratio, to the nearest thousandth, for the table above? 0.503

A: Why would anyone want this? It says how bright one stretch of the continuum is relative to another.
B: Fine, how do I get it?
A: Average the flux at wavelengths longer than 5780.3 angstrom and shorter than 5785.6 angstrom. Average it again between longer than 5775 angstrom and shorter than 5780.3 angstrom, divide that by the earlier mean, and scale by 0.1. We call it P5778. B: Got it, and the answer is 0.103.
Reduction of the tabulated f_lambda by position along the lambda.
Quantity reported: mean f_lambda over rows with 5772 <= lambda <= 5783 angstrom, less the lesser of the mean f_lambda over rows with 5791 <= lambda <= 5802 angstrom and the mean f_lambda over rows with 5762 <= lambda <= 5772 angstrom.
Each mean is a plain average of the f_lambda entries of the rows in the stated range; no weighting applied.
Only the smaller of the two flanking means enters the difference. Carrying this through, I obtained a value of -0.45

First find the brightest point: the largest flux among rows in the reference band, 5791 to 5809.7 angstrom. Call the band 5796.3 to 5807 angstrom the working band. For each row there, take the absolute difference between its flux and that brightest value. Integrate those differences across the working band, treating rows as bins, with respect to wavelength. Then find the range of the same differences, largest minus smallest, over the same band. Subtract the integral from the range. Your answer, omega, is -1.8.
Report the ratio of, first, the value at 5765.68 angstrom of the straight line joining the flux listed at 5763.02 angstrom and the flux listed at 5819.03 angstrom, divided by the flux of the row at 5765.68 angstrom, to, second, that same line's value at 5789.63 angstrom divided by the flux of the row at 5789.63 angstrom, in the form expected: 0.94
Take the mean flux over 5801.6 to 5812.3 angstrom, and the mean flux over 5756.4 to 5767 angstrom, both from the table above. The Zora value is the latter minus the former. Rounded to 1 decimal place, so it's -0.1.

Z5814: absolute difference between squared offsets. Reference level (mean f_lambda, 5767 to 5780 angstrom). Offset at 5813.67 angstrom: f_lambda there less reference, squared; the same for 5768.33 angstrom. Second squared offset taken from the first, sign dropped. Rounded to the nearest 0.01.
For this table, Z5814 0.23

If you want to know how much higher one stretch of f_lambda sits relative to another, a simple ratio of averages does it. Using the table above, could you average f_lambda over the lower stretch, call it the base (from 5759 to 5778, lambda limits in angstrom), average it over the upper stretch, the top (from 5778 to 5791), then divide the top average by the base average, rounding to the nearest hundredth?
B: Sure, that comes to 0.96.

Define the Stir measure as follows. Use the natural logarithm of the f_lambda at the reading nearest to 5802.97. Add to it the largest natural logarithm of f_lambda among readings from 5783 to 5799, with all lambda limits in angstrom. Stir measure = 5.59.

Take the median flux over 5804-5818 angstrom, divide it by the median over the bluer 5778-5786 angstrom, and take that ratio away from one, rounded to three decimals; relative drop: -0.077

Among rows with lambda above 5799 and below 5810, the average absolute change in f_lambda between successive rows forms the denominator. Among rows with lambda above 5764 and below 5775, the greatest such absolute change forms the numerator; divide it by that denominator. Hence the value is 4.0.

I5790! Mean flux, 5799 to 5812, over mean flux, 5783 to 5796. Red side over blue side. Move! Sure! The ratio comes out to 1.031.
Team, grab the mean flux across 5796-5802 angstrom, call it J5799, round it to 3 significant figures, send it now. 16.4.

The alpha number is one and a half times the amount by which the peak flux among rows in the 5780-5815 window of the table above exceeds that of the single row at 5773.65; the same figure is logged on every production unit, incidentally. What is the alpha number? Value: 1.20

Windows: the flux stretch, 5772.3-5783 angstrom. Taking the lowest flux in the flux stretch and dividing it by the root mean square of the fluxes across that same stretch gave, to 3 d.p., 0.980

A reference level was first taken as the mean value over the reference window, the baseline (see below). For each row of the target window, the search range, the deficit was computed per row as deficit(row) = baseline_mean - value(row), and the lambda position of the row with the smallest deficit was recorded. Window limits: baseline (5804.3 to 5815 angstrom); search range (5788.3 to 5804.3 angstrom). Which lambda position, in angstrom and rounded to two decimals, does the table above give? 5794.96 angstrom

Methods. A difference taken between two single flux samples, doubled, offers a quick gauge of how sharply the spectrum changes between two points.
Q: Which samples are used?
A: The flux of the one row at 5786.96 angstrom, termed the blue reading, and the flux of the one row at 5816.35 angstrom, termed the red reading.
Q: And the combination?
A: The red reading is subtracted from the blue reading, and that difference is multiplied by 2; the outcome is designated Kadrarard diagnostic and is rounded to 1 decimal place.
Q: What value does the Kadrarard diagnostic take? -2.4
